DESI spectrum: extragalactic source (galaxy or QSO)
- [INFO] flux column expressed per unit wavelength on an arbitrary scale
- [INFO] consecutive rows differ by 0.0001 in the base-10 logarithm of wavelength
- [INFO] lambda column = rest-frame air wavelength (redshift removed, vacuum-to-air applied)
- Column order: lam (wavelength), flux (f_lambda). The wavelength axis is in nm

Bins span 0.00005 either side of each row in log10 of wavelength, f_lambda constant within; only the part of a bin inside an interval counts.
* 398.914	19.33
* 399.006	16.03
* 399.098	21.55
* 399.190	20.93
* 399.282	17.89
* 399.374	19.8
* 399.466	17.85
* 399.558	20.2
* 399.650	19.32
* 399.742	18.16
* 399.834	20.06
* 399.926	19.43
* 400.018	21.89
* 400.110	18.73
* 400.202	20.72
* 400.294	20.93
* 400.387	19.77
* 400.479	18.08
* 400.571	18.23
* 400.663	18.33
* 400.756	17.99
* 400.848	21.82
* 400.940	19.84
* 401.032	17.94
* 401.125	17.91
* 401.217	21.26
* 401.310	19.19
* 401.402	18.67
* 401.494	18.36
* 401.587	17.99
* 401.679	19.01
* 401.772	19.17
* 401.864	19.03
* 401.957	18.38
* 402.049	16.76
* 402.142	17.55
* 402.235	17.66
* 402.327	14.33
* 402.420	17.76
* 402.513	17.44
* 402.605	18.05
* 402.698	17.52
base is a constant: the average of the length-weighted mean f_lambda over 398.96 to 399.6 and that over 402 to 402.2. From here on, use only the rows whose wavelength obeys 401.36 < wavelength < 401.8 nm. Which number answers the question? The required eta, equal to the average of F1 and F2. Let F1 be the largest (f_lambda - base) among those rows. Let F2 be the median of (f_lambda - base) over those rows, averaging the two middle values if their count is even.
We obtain 0.7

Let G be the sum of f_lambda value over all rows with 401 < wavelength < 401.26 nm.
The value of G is 57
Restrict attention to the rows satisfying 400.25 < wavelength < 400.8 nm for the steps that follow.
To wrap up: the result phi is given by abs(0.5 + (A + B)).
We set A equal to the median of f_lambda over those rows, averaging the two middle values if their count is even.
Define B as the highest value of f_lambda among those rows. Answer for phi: 39.7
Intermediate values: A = 18.3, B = 20.93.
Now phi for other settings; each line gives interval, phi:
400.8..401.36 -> 41.8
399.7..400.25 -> 42.1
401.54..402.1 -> 38.4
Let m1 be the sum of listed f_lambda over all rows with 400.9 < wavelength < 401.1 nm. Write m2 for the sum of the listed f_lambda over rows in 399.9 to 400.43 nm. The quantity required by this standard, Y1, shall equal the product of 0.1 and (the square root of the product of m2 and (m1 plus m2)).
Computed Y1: 13.9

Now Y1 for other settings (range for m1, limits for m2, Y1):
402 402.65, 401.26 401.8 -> 16.1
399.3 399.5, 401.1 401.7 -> 15.0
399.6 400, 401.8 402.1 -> 8.4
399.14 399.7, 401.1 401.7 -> 18.1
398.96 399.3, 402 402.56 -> 13.4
